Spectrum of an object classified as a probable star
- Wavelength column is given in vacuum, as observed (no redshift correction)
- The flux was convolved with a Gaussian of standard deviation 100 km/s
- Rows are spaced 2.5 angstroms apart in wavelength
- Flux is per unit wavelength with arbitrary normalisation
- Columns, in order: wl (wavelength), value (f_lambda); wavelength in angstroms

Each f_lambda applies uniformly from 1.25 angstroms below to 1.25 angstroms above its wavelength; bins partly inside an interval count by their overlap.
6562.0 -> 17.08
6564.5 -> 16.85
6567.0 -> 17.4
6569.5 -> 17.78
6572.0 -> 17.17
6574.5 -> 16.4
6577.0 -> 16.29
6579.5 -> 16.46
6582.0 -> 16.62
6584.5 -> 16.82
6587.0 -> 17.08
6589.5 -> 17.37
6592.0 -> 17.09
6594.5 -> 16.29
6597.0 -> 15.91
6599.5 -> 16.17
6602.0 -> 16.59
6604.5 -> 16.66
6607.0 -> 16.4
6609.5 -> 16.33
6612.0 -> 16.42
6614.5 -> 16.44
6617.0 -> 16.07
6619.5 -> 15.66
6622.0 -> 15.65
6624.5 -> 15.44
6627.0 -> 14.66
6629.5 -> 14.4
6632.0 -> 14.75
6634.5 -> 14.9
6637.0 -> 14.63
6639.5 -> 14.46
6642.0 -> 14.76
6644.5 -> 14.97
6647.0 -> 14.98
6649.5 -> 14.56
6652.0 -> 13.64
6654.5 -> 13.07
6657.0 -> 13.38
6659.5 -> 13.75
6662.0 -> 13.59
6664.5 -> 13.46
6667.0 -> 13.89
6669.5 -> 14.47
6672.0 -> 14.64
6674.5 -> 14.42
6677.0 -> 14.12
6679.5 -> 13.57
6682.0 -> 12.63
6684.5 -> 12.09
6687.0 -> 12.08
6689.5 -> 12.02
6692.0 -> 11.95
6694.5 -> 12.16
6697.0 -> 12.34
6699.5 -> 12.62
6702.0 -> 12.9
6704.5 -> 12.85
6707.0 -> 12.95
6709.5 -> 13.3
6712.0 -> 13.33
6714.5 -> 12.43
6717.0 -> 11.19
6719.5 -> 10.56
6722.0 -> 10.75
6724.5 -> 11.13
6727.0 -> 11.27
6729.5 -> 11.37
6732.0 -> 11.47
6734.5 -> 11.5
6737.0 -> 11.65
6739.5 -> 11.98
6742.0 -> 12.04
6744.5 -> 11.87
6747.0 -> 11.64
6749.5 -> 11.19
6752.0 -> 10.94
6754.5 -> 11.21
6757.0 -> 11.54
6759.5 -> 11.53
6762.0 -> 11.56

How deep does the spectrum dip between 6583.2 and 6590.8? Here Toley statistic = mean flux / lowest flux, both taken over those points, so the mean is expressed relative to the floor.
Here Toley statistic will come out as 1.02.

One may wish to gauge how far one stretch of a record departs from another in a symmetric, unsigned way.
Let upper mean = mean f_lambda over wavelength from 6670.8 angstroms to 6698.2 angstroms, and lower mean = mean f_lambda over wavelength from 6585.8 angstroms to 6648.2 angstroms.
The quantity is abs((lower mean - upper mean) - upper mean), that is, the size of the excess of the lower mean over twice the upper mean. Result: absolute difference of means 10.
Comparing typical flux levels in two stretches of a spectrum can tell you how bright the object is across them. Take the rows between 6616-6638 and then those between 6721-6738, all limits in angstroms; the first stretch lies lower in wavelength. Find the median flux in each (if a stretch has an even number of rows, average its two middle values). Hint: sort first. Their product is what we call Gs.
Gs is 169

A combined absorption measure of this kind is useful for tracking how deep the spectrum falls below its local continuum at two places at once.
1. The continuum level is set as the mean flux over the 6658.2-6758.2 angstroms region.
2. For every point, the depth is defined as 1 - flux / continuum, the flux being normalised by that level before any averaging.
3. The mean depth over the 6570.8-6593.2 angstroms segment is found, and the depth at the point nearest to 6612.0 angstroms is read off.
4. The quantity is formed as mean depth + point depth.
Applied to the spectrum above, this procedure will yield -0.69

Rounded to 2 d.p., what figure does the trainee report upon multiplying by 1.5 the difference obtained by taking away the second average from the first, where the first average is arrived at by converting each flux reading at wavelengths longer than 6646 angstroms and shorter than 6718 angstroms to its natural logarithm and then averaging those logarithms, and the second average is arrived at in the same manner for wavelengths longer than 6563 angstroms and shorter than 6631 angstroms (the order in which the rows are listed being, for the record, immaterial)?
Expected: -0.33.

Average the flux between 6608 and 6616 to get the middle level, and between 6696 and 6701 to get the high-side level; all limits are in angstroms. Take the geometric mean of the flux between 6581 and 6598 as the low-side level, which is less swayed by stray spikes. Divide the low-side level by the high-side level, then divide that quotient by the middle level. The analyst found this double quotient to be 0.082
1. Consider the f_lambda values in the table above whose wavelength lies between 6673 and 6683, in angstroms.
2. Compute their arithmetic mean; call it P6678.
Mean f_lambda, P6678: 13.7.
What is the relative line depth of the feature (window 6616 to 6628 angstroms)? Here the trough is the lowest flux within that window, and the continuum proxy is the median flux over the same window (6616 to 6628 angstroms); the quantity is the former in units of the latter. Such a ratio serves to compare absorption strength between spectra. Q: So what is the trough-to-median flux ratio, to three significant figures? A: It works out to 0.937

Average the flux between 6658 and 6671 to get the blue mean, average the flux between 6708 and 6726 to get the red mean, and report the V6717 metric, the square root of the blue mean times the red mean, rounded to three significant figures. 12.8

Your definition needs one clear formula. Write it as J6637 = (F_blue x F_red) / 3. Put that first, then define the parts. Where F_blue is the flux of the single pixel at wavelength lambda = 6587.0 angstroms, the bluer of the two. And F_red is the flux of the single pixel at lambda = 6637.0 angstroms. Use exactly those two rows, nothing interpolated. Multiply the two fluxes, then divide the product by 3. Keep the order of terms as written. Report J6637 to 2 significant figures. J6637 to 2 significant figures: 83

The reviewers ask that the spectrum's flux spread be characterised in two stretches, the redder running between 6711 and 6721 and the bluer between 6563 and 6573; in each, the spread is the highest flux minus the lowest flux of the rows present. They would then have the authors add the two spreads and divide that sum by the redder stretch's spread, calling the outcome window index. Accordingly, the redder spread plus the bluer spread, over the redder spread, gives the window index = 1.3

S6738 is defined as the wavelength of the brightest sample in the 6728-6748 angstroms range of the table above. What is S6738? 6742.0 angstroms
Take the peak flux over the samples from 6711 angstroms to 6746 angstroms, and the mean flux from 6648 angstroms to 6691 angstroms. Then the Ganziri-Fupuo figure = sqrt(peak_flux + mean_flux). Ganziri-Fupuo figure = 5.18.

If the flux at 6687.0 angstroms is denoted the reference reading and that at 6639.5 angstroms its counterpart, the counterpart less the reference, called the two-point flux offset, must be 2.4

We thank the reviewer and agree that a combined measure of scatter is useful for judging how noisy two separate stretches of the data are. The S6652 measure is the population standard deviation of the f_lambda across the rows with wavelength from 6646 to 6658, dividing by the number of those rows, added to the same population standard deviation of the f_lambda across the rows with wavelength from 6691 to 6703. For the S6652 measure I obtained 1.06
